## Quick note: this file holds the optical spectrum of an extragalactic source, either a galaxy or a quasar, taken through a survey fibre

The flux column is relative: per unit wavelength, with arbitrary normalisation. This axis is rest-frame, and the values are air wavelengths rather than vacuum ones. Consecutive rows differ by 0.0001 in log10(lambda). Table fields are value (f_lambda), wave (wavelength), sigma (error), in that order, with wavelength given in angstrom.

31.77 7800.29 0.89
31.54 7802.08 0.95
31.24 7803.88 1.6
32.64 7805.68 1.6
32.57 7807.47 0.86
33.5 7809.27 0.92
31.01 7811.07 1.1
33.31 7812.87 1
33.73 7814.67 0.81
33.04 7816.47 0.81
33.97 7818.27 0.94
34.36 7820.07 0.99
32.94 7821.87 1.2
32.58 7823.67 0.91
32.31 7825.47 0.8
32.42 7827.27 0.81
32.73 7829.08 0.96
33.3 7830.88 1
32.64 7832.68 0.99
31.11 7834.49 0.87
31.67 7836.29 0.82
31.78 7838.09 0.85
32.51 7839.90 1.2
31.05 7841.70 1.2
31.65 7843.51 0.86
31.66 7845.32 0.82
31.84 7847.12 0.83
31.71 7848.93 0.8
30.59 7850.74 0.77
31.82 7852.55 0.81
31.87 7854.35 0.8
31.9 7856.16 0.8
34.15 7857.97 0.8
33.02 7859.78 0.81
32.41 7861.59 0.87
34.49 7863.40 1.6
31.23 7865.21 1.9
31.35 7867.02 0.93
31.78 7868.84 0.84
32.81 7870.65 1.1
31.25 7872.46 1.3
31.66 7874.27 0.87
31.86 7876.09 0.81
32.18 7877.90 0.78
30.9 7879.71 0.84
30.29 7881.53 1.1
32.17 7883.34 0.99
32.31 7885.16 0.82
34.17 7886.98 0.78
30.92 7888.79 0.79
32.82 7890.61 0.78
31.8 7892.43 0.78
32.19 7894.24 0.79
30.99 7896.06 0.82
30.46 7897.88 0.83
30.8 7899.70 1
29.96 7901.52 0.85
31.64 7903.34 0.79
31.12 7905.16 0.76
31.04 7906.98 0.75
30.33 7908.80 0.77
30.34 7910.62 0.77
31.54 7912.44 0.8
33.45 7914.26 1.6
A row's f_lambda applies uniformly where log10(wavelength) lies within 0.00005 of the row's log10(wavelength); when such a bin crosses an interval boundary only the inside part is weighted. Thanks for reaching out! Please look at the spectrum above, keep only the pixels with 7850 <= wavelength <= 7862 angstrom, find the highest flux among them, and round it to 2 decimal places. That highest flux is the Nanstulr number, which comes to 34.15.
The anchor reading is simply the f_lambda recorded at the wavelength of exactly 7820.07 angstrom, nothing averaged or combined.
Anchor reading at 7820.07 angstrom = 34.36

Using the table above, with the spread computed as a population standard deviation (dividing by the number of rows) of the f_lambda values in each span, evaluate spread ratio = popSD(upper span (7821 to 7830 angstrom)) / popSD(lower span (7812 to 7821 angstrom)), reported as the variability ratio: 0.48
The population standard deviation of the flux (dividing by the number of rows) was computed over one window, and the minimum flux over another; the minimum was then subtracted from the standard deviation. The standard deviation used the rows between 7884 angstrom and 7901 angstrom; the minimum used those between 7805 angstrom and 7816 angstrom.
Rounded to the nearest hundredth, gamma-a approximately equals -29.89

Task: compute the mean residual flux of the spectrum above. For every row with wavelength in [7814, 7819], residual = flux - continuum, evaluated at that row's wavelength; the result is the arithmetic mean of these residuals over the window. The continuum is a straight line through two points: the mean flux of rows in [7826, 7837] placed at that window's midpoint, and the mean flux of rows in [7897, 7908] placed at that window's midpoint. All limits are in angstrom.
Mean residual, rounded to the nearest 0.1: 0.9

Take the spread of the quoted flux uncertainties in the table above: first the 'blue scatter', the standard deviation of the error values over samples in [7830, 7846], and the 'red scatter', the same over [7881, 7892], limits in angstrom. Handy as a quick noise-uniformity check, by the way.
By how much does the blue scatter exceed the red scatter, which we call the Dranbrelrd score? 0.02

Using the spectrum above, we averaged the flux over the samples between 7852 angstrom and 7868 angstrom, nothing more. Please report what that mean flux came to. 32.5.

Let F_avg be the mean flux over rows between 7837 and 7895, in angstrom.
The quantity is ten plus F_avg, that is 42.0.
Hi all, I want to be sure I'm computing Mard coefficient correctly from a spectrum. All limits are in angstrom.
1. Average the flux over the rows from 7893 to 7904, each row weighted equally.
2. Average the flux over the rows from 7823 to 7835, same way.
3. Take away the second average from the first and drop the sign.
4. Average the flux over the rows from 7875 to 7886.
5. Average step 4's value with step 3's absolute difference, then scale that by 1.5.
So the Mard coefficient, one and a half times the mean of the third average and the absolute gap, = 24.8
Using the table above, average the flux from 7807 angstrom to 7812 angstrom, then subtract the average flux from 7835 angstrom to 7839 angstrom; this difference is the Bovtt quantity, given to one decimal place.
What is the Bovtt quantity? 0.6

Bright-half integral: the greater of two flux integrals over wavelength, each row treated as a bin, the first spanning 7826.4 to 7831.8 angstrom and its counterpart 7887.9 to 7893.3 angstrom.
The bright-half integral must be 177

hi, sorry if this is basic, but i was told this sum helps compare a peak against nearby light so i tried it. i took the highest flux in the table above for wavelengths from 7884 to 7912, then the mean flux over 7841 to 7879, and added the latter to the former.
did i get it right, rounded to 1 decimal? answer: 66.2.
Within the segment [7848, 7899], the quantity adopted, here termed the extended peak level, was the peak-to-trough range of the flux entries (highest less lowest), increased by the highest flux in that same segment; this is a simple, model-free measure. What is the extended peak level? 38.7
